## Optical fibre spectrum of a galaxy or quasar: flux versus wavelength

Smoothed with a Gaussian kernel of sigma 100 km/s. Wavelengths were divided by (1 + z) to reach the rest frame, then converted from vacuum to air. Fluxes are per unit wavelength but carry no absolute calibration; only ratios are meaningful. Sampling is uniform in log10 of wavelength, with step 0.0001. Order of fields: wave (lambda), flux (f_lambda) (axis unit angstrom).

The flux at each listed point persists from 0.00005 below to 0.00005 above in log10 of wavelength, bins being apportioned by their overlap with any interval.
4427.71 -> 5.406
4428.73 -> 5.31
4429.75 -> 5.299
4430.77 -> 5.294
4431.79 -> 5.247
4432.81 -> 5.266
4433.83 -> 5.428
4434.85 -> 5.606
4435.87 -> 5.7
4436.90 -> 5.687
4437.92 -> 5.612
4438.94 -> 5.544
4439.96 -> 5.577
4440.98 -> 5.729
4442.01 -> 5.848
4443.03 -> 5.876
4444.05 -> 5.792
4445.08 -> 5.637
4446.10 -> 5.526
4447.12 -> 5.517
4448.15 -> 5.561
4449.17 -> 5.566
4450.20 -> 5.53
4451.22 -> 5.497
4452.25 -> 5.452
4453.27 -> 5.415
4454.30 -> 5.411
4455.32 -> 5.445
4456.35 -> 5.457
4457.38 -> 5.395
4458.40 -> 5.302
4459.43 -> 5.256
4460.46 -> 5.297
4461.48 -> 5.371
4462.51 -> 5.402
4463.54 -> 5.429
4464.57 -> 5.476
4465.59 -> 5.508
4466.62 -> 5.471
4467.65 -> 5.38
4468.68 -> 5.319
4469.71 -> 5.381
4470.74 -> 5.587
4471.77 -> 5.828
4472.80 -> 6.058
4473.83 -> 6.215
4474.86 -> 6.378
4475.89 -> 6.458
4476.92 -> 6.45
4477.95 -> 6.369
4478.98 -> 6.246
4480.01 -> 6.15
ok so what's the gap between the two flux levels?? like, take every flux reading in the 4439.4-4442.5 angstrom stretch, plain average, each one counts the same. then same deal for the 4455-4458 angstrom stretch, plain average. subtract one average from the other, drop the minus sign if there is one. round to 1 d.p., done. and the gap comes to 0.3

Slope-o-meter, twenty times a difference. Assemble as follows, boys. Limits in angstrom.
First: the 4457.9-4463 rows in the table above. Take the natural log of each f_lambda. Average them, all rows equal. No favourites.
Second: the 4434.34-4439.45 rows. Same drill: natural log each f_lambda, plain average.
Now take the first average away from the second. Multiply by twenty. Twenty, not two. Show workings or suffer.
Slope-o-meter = 1.1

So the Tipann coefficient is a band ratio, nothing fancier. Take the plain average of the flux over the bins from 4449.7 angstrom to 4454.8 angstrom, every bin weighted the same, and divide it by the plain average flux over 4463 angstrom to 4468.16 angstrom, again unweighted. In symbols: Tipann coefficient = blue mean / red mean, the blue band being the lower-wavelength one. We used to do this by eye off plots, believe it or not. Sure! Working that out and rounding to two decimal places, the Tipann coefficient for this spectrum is 1.00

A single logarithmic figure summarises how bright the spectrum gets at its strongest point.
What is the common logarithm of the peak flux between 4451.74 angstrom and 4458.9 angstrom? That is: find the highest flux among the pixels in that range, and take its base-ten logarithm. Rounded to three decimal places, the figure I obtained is 0.737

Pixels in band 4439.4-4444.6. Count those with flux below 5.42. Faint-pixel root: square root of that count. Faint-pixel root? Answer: 0.00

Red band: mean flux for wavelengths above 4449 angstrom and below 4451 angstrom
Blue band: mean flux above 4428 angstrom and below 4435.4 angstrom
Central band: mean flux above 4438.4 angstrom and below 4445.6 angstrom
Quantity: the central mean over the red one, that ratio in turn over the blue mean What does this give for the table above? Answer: 0.193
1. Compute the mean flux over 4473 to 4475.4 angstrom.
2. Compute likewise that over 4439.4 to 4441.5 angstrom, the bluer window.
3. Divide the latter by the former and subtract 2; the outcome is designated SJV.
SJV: -1.10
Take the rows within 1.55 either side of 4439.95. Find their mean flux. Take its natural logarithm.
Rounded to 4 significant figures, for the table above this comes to 1.726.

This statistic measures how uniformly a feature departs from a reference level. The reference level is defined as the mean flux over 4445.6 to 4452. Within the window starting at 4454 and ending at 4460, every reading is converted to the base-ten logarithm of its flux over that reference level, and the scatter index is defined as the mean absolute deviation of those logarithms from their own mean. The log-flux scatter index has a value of 0.0053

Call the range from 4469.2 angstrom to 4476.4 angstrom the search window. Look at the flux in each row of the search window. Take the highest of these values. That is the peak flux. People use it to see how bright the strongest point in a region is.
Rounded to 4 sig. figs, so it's 6.458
